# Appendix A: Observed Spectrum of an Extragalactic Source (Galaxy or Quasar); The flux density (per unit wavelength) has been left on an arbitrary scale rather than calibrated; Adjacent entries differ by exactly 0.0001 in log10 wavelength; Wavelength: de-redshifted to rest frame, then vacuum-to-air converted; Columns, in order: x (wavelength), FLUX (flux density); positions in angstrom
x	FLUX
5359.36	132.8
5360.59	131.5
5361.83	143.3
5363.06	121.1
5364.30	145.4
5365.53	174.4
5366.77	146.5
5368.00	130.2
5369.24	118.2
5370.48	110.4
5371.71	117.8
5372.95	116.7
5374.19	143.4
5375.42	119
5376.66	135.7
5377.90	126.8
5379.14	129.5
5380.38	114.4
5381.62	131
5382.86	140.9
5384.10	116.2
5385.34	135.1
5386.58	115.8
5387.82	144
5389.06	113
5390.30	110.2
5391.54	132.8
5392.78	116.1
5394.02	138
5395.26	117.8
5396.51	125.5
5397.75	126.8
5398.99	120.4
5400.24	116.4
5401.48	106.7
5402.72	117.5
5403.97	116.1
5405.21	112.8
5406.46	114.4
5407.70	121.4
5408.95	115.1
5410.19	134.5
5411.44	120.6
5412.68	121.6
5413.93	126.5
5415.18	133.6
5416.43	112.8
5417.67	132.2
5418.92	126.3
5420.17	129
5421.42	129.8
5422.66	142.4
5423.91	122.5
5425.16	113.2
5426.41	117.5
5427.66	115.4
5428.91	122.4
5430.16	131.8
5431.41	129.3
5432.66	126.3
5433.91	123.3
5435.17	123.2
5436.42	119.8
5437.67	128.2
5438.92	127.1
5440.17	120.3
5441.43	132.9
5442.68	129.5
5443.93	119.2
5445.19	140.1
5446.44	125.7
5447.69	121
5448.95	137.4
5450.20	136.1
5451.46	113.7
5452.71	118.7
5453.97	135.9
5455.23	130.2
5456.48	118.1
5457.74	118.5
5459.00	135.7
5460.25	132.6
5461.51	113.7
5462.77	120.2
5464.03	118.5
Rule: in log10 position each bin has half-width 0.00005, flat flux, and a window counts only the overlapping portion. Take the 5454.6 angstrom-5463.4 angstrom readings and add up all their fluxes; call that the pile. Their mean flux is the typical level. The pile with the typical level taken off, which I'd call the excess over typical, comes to 745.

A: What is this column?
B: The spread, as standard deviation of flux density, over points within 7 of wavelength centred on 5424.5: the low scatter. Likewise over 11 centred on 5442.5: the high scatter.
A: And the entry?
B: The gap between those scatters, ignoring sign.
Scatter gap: 4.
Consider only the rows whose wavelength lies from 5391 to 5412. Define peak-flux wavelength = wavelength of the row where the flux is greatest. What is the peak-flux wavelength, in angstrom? 5394.02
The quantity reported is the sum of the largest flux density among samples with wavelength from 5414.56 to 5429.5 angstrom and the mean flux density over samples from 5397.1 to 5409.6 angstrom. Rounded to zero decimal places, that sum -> 259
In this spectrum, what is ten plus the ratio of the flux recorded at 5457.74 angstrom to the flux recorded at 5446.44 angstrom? 10.9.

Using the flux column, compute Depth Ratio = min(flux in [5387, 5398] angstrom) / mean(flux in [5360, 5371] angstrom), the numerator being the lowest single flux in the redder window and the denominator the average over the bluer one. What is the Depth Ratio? 0.81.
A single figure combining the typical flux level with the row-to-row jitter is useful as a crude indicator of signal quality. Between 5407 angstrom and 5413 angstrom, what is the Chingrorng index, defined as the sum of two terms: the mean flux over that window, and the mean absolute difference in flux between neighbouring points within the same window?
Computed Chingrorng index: 133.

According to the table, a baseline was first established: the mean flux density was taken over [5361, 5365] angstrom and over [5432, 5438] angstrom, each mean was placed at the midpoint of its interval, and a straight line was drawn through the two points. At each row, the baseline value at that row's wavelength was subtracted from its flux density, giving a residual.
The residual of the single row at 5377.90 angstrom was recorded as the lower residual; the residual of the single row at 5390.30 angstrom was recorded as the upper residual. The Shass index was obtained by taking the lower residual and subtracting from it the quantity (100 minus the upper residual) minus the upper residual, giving -151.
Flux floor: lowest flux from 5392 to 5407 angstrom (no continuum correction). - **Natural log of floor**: 4.67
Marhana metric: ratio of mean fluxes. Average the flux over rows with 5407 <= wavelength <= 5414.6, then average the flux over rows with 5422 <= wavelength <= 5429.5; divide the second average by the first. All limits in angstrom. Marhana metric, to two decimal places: 0.99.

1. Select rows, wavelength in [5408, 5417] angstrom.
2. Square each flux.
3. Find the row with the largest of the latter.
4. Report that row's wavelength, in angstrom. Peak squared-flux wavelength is 5410.19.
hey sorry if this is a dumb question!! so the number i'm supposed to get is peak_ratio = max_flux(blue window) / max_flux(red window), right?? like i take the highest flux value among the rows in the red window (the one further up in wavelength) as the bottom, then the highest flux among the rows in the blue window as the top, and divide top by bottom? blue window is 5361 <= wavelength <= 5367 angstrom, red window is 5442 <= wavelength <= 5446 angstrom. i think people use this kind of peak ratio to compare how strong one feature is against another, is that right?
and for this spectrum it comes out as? 1.24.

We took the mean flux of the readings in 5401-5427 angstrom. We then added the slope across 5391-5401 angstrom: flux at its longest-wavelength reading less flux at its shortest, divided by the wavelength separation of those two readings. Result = 120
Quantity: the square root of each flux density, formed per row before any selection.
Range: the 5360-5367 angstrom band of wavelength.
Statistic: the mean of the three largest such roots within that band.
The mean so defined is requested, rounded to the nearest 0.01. 12.46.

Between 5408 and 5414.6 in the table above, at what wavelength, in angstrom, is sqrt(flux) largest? 5410.19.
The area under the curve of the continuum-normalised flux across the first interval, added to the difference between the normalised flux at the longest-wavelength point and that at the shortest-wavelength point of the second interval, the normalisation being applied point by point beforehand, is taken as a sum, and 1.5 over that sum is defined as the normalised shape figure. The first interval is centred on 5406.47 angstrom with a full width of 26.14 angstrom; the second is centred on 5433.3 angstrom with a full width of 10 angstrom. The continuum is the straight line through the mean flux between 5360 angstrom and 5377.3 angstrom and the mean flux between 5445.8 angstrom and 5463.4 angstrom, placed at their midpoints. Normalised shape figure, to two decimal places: 0.06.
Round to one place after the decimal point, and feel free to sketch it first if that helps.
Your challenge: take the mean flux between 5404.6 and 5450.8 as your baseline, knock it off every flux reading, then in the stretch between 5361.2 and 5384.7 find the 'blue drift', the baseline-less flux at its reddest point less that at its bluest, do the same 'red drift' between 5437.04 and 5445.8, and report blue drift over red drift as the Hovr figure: -2.3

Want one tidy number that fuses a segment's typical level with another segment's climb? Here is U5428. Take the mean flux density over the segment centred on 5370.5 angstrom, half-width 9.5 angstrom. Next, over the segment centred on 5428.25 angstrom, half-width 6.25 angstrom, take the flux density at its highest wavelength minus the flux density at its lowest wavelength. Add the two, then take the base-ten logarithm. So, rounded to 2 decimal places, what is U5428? 2.05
